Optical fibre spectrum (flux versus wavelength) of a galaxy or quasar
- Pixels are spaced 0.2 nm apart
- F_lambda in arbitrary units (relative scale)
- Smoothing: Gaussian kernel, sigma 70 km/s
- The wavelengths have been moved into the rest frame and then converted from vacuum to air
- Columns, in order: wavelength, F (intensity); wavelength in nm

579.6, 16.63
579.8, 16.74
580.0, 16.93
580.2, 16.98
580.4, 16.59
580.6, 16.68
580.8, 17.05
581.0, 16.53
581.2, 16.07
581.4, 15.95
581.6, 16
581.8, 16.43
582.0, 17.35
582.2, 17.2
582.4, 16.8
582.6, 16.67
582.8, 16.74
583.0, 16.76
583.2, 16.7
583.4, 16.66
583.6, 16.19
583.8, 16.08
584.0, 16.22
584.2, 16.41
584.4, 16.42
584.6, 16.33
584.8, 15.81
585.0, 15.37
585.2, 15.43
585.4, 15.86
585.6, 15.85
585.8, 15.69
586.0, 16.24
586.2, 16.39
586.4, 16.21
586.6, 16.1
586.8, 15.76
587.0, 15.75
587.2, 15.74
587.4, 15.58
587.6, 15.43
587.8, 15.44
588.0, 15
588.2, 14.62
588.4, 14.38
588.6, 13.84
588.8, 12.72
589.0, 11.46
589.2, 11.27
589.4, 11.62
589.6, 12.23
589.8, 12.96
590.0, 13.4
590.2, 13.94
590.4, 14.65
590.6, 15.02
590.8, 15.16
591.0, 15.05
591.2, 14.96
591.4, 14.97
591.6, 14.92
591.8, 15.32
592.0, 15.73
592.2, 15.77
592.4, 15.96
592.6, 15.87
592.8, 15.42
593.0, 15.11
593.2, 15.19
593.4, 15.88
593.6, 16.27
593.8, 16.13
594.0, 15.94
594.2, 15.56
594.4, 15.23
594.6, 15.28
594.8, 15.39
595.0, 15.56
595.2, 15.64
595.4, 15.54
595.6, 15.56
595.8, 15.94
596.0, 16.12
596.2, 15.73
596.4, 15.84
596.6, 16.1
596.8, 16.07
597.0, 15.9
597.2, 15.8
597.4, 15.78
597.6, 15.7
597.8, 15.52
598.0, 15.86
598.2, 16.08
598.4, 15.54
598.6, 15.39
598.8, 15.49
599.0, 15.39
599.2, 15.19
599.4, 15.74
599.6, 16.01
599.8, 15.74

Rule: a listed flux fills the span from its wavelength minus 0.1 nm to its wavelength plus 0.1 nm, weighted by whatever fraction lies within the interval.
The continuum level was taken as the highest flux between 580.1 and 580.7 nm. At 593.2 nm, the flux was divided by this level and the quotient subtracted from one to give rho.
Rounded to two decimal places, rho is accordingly 0.11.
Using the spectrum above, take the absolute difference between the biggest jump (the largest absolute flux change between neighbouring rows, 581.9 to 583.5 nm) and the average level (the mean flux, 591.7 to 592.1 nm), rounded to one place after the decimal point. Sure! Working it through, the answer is 15.1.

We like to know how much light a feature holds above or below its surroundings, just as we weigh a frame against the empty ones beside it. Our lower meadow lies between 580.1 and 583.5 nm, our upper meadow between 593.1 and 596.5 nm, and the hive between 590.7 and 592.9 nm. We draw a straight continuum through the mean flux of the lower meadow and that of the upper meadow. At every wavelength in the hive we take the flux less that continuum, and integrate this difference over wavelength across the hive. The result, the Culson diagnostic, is -1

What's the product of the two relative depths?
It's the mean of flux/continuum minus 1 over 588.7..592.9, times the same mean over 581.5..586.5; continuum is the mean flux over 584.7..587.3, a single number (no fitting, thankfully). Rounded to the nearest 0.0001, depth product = -0.0030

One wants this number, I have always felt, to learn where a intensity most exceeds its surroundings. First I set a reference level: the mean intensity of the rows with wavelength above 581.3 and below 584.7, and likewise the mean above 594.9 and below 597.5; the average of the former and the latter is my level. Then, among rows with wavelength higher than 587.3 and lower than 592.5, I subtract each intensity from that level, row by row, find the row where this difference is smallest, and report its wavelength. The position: 592.4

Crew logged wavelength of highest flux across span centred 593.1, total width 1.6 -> 593.6 nm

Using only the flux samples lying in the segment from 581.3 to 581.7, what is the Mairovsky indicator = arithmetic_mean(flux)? 16.0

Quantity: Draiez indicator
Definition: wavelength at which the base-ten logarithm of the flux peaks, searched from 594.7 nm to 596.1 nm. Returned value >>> 596.0 nm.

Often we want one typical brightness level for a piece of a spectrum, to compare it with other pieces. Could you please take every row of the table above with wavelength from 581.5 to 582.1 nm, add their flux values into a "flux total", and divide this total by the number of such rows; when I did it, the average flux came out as 16.59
